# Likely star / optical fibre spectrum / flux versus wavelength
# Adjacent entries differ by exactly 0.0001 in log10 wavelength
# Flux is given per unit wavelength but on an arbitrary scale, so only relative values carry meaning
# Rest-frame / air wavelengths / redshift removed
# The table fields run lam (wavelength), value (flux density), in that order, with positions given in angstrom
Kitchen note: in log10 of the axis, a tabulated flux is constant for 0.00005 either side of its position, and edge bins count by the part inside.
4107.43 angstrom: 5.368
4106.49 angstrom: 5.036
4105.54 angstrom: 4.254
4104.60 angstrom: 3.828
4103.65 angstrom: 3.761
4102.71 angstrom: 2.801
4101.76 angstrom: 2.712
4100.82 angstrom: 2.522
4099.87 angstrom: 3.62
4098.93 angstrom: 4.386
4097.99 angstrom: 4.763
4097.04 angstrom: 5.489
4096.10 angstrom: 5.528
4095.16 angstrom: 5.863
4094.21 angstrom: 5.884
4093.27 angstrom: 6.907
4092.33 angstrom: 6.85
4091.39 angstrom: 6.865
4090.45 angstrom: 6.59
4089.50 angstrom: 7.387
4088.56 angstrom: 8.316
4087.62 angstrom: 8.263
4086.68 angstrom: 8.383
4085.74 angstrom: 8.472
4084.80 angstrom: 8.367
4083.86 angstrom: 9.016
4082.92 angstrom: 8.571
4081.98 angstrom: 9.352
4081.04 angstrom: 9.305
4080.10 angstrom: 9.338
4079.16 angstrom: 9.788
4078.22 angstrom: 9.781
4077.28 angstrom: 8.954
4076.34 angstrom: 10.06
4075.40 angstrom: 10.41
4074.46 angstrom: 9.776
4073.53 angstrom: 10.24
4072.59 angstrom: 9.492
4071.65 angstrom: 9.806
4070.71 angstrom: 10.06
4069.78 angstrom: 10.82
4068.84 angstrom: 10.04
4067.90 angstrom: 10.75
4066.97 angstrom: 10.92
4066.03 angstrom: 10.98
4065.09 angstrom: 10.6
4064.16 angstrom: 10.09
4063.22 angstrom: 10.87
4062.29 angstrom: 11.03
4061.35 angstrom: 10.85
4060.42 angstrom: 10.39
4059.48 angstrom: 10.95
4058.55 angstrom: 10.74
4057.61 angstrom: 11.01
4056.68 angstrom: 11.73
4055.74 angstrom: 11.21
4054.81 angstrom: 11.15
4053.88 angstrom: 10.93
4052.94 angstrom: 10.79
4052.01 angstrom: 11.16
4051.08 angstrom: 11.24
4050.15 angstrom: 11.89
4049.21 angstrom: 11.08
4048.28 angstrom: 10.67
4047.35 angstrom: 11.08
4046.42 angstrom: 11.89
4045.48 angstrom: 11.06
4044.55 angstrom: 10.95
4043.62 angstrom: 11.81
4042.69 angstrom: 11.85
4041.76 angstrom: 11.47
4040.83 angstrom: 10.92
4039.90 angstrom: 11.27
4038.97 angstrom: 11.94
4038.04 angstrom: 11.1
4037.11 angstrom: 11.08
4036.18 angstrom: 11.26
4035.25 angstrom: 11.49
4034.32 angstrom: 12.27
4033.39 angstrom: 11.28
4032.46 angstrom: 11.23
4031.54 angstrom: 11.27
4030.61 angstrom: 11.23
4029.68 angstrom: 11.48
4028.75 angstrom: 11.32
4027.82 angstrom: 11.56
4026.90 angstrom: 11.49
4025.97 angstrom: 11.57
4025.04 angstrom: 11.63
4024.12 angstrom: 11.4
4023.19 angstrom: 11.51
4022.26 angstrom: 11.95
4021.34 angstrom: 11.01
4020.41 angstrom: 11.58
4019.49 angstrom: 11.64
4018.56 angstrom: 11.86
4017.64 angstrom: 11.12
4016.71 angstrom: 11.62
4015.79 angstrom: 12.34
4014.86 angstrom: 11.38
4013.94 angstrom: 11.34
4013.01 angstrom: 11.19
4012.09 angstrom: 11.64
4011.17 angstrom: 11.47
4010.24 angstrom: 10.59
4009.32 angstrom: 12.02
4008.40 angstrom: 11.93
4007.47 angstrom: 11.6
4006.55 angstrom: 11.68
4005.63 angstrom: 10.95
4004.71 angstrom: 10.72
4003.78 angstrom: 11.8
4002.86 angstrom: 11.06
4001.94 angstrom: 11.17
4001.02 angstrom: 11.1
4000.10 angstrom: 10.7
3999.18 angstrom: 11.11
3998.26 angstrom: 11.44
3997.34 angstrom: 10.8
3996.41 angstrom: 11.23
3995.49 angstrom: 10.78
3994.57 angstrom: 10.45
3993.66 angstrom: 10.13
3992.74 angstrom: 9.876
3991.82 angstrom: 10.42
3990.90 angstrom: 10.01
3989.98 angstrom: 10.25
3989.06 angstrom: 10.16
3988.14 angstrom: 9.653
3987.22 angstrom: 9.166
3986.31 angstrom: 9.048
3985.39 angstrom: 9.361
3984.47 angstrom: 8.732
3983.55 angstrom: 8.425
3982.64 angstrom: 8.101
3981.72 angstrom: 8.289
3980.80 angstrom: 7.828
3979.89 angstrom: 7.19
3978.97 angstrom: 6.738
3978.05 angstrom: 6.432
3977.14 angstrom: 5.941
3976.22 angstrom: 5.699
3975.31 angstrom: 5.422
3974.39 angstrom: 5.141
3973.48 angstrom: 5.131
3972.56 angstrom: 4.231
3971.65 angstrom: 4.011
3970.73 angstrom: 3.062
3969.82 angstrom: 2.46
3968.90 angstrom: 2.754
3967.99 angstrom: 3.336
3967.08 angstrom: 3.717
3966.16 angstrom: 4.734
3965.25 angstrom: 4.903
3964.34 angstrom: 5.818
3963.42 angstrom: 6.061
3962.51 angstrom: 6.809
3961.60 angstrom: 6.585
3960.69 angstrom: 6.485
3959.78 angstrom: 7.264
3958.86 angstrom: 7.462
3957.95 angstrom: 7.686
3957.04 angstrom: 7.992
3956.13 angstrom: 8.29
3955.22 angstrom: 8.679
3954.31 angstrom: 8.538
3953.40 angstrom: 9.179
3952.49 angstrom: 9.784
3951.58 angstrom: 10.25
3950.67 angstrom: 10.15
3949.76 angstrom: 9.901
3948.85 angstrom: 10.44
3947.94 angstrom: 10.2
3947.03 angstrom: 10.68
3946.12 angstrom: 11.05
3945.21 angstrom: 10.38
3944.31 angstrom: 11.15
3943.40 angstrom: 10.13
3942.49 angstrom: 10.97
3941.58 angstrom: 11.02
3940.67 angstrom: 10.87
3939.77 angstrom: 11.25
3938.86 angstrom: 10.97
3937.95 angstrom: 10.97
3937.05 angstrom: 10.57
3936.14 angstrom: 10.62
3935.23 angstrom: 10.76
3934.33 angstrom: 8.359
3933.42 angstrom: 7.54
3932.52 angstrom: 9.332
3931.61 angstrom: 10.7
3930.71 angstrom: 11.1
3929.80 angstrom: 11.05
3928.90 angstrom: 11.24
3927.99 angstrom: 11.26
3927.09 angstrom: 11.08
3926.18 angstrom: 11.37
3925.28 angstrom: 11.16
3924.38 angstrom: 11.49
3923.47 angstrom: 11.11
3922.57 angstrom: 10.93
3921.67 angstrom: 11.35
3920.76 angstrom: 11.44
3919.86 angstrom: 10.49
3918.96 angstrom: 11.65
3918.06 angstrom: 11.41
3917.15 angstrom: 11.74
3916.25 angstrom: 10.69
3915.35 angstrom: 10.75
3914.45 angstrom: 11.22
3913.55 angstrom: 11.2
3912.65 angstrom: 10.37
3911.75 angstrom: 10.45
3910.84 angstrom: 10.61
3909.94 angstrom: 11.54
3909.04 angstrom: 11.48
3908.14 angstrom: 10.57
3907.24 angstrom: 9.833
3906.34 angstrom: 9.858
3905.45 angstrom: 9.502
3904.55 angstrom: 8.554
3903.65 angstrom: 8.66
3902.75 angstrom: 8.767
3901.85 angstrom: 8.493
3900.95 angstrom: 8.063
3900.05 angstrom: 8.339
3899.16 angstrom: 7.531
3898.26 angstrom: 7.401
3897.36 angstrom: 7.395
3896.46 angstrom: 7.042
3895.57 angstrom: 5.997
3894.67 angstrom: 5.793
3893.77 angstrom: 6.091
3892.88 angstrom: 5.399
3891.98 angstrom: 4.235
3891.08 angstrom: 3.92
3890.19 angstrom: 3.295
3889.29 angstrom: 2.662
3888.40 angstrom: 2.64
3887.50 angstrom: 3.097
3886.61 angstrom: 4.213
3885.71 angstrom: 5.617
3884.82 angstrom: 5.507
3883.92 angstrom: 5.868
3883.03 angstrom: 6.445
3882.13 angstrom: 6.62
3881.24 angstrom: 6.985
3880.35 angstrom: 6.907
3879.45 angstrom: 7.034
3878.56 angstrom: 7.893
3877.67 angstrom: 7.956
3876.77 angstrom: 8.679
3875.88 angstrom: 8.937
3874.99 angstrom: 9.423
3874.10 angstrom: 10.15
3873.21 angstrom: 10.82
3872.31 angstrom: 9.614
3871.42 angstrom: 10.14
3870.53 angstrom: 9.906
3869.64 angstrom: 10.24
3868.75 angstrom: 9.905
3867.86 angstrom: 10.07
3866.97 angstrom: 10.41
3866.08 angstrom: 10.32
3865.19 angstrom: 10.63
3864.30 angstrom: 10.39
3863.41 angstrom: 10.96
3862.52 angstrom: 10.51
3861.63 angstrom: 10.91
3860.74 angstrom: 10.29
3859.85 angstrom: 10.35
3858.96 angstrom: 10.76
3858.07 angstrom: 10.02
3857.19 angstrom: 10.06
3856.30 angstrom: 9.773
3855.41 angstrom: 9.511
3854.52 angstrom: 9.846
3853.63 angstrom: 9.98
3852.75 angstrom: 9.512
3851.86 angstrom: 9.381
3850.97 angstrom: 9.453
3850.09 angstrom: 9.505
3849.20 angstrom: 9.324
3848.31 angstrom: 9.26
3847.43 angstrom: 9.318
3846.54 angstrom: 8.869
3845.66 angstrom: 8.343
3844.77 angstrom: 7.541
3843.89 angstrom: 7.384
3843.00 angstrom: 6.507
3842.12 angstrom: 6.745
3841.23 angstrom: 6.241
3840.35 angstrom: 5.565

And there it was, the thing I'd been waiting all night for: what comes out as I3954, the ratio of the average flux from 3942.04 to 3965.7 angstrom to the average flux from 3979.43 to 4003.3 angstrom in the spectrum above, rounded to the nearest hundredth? 0.88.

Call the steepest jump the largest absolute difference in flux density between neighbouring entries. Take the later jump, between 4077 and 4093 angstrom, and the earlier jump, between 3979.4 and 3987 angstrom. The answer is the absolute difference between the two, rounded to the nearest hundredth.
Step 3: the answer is 0.29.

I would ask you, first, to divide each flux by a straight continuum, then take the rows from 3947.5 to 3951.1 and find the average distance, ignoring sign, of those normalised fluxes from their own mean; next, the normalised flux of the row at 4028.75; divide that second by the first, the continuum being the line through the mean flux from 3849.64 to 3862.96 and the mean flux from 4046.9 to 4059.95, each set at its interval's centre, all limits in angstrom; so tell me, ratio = 71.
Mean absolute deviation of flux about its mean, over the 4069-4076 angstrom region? 0.35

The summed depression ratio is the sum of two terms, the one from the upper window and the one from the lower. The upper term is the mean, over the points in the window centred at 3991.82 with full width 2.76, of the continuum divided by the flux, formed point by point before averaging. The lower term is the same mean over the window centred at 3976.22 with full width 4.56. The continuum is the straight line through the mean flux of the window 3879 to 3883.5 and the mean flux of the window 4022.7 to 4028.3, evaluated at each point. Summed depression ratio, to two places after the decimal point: 2.77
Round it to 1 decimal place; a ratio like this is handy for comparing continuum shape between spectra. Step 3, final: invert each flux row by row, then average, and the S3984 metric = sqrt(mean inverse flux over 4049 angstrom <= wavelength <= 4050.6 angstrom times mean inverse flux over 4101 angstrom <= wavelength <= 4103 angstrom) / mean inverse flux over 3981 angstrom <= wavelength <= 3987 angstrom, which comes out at 1.5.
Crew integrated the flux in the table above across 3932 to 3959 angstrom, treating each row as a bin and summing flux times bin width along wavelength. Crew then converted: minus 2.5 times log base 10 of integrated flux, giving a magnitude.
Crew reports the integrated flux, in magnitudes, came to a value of -6.1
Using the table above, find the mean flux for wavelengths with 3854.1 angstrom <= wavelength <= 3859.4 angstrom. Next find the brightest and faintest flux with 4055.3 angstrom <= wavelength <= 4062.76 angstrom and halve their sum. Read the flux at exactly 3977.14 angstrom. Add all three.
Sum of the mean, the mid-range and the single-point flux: 27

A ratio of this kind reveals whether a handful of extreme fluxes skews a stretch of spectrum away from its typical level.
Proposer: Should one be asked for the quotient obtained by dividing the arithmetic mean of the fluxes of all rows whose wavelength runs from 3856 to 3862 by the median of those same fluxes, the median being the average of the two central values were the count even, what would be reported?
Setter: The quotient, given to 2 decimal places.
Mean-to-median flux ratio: 1.00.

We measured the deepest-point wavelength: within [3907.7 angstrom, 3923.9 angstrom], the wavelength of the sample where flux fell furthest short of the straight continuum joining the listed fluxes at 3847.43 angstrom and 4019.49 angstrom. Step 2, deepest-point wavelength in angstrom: 3912.65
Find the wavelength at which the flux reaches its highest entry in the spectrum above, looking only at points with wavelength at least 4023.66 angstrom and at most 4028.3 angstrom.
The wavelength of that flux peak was 4025.04 angstrom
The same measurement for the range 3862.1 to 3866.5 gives 3863.41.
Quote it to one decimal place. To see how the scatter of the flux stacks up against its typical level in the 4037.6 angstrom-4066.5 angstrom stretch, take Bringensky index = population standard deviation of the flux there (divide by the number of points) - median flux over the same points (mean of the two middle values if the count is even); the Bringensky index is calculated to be -10.6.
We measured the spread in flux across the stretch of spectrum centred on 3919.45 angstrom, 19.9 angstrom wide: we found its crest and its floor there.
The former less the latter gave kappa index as 1.4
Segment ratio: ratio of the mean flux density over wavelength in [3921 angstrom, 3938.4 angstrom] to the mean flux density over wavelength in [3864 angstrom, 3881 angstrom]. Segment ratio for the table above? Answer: 1.13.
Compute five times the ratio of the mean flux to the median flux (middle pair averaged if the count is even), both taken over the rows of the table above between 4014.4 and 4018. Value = 5.05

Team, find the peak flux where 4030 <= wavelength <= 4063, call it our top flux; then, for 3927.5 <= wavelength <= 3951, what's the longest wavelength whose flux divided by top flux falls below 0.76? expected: 3934.33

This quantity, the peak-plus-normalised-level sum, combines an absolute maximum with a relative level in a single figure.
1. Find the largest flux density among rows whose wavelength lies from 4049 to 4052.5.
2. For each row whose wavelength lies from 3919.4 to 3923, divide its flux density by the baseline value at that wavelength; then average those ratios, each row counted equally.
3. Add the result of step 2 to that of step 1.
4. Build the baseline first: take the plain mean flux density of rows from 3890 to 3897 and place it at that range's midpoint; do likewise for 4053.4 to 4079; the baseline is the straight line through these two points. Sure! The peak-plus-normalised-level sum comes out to 13.7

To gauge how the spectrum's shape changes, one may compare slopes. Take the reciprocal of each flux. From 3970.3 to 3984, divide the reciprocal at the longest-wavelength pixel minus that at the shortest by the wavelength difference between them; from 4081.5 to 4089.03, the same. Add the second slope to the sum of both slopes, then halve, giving -0.006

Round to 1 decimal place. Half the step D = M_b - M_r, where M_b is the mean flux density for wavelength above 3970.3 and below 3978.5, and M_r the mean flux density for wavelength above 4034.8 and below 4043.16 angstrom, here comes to -3.2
